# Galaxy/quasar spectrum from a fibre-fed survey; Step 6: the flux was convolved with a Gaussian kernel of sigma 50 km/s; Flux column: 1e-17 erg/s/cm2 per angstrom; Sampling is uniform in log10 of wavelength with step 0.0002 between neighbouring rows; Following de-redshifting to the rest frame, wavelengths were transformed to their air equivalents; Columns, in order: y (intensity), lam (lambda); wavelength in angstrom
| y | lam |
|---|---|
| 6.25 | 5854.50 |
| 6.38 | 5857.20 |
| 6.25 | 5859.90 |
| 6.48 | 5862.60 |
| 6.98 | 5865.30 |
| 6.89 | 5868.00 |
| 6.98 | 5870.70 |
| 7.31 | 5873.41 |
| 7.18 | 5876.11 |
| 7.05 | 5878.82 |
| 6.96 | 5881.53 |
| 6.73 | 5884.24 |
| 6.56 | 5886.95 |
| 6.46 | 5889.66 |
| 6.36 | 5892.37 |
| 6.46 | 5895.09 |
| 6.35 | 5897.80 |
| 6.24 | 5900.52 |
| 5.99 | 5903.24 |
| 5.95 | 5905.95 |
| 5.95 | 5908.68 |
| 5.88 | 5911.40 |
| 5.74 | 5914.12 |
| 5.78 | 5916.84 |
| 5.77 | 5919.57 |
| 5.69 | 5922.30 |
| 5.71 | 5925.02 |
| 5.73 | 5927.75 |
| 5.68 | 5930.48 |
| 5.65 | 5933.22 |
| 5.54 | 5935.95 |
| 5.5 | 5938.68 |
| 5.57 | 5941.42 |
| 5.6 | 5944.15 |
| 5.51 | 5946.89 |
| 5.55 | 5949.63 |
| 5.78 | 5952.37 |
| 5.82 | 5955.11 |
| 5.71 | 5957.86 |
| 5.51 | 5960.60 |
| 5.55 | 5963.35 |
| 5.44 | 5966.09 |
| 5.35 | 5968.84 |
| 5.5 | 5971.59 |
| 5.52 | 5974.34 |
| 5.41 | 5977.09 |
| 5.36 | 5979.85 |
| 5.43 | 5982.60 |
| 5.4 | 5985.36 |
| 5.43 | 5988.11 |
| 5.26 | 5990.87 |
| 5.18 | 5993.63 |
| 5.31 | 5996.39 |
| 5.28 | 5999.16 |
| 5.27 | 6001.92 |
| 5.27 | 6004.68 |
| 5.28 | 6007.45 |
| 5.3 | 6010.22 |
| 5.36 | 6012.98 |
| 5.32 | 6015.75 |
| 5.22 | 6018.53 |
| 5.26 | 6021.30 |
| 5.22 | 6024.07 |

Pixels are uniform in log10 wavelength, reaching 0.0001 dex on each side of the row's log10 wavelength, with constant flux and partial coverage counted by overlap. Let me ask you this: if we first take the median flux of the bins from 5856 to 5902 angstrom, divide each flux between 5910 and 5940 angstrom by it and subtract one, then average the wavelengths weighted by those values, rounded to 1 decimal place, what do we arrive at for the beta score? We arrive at 5926.0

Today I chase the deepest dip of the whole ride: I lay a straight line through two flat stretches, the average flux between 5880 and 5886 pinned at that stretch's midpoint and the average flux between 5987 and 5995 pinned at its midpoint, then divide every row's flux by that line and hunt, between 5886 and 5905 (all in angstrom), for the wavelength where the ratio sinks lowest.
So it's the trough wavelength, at 5903.24 angstrom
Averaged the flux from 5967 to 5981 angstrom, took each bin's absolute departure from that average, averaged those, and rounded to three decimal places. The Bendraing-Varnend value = 0.066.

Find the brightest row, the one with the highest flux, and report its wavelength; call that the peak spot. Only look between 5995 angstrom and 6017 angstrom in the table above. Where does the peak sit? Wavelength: 6012.98 angstrom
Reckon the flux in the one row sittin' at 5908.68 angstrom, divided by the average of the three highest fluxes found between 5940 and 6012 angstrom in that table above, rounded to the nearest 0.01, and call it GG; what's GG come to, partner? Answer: 1.03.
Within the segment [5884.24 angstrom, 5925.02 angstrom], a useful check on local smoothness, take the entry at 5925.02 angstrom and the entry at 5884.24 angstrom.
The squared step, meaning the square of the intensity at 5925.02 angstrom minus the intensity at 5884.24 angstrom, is 1.04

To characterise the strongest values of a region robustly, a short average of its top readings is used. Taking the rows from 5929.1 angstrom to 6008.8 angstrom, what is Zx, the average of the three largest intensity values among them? 5.77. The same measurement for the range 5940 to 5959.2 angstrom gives 5.77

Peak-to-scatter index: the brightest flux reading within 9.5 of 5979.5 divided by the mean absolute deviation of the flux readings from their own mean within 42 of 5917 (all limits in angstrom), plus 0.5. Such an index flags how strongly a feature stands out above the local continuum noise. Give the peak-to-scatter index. 14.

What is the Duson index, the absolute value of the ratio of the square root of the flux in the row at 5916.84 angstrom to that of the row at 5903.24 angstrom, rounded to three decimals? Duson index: 0.982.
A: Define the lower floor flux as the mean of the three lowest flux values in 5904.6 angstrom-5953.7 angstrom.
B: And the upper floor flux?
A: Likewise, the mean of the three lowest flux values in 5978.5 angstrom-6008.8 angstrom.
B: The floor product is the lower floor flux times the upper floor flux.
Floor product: 28.9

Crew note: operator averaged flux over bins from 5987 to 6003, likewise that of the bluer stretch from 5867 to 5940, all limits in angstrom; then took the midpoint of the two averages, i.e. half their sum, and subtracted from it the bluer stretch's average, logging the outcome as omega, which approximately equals -0.5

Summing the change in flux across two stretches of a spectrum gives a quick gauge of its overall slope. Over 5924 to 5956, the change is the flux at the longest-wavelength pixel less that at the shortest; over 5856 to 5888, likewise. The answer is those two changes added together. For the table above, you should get 0.3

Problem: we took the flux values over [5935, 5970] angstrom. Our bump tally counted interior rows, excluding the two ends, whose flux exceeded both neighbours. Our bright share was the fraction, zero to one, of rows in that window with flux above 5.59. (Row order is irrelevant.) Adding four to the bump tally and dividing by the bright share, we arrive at 23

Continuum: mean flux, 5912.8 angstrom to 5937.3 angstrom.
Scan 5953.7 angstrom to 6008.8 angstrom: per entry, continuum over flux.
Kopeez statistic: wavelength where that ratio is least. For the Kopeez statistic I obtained 5955.11 angstrom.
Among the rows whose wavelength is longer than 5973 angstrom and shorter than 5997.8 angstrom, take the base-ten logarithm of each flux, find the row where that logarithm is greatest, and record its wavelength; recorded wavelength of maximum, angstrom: 5974.34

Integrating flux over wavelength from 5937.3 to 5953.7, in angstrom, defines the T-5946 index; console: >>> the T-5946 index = 92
